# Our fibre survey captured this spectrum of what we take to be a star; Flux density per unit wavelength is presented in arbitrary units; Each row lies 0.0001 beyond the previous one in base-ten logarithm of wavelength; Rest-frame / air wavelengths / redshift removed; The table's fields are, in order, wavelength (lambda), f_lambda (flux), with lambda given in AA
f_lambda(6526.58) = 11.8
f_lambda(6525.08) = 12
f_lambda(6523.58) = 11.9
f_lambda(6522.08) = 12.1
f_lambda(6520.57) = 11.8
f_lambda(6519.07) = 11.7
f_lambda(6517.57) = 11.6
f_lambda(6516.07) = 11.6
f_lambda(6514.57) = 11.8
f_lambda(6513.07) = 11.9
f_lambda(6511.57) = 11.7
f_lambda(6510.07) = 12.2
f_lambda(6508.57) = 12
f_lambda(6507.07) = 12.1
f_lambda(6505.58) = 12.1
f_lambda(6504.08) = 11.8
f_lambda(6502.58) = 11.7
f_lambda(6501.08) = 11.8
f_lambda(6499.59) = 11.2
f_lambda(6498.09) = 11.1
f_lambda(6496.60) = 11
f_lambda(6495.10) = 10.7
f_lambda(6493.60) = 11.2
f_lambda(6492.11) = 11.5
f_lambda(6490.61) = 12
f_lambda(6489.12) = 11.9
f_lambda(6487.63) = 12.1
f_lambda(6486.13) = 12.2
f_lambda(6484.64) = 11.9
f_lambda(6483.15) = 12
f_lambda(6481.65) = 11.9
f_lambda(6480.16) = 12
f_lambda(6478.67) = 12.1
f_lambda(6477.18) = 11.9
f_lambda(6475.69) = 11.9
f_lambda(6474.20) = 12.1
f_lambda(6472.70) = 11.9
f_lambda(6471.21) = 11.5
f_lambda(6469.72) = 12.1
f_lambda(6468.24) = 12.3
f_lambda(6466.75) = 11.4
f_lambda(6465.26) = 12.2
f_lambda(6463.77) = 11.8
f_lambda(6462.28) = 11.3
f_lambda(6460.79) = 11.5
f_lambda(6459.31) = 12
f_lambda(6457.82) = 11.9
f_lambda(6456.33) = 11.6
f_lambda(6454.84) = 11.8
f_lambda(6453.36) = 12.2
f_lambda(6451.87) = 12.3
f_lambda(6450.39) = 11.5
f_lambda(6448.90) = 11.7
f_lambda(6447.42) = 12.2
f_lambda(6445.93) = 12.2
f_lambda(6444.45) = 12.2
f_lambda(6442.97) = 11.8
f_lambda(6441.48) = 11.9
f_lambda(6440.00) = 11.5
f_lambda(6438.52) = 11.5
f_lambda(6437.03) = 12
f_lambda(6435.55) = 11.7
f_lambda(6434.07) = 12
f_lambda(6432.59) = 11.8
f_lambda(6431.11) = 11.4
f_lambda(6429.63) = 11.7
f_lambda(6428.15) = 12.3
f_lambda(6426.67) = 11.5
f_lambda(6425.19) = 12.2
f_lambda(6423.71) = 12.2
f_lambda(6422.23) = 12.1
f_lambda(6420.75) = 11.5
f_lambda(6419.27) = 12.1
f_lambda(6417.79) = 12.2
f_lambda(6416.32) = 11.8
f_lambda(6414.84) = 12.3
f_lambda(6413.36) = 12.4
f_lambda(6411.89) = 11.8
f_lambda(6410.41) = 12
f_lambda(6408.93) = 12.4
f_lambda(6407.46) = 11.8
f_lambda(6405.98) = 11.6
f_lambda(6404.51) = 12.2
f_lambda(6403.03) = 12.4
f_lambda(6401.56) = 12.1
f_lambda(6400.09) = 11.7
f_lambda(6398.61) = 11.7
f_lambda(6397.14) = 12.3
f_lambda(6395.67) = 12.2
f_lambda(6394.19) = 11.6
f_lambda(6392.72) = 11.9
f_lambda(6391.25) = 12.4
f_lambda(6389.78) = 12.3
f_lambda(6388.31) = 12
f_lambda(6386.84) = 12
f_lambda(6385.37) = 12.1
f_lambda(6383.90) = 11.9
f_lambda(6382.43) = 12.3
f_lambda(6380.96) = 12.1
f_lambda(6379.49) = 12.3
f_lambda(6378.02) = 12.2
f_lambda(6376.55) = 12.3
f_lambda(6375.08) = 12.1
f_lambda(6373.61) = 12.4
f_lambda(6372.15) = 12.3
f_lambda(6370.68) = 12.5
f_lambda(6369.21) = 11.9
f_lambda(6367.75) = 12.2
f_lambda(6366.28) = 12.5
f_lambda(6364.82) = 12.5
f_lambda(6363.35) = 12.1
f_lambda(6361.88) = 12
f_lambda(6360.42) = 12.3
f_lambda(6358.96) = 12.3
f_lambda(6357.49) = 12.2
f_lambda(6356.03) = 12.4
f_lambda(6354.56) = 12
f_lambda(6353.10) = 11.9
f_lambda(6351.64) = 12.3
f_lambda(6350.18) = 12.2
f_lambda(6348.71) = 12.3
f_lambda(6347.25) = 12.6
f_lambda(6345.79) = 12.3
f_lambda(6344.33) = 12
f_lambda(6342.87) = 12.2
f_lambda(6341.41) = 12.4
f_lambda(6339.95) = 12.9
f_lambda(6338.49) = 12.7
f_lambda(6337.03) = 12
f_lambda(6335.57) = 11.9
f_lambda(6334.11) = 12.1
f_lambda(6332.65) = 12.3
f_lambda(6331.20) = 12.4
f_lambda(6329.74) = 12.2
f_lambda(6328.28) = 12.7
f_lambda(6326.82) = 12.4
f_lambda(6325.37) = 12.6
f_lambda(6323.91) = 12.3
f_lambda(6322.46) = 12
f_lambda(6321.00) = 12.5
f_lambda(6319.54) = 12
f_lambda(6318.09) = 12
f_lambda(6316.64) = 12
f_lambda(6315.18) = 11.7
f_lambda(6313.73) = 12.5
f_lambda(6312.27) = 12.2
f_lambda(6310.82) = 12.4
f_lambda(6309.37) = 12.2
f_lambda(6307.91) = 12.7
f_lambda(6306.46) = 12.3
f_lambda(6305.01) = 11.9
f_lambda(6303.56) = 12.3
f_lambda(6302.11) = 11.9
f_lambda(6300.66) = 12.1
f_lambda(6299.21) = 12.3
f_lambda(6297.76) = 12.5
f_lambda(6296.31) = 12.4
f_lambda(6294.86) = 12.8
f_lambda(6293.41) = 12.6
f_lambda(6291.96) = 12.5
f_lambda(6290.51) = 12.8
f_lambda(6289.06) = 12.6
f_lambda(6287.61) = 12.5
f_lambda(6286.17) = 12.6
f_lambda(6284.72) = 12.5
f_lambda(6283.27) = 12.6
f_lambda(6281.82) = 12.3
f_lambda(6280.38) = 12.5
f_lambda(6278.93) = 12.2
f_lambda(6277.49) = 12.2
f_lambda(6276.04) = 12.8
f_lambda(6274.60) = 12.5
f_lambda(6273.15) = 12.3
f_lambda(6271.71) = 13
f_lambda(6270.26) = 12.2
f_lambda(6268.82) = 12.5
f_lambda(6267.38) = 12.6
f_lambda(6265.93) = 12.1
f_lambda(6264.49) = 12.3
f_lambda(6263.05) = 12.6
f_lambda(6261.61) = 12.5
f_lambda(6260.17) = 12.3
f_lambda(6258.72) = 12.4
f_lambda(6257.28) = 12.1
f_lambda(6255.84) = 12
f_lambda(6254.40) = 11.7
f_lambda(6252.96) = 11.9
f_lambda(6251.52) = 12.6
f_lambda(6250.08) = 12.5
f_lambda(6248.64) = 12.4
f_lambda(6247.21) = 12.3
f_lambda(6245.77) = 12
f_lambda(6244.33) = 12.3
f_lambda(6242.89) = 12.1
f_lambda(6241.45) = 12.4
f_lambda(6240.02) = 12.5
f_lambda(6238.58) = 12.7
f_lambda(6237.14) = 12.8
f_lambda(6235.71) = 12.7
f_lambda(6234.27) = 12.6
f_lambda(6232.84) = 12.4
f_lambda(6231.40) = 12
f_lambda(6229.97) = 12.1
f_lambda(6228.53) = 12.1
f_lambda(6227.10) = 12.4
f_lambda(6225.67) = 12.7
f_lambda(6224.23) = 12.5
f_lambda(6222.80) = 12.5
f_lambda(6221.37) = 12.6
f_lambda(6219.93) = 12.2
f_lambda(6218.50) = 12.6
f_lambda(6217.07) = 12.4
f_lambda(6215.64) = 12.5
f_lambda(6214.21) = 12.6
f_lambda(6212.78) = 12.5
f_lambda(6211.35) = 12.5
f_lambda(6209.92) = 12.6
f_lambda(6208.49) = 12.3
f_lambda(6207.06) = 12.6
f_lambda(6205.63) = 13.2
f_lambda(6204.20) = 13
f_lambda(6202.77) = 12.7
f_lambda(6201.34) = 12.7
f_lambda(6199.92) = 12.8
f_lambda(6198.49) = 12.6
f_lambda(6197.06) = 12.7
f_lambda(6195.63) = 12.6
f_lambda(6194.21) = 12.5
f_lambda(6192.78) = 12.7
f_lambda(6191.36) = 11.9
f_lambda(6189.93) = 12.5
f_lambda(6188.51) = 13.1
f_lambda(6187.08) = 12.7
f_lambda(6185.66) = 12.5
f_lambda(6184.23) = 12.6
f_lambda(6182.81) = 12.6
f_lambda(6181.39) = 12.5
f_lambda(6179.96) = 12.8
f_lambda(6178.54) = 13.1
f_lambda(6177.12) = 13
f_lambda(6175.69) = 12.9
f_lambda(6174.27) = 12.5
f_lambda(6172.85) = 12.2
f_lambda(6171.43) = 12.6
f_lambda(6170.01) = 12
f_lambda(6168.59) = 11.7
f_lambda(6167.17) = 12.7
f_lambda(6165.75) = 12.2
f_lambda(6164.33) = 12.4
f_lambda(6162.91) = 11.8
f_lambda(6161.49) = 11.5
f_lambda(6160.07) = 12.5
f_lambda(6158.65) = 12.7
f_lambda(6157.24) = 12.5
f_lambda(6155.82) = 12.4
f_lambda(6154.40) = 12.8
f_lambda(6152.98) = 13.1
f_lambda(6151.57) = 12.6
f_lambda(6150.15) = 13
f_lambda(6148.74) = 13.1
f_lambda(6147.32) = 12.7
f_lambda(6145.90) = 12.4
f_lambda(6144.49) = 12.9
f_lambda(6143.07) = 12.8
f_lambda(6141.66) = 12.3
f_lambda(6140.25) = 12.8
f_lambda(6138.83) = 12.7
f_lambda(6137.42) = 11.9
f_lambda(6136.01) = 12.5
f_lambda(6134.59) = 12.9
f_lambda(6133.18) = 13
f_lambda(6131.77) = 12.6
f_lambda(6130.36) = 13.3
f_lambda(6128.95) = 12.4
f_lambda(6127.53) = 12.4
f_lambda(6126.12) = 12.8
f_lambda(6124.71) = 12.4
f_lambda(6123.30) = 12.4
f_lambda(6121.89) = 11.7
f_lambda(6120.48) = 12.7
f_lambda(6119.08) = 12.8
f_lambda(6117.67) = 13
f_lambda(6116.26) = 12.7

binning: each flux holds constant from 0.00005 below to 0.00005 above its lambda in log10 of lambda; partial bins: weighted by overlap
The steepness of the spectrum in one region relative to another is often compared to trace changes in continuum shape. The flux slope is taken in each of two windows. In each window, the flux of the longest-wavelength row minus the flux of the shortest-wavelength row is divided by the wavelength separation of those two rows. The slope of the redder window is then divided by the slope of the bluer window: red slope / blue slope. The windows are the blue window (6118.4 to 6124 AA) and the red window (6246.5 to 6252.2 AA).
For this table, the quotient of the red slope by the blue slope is -0.7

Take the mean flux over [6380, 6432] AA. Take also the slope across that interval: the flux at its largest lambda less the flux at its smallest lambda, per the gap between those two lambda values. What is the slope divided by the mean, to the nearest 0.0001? -0.0012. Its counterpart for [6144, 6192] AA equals -0.0017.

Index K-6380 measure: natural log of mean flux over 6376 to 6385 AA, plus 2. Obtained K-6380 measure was 4.50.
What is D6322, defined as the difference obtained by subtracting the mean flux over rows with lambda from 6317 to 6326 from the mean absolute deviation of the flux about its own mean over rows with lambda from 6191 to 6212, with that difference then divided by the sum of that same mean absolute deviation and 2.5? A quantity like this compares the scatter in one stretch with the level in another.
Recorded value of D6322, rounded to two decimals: -4.48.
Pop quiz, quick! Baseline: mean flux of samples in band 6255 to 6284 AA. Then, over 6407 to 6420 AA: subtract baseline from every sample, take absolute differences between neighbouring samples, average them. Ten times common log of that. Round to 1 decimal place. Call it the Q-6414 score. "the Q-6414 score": -4.4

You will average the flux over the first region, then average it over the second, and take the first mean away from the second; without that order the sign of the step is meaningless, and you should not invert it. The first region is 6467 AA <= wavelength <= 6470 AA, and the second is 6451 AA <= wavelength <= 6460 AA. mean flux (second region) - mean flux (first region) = -0.2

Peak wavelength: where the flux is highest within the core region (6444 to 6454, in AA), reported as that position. 6451.87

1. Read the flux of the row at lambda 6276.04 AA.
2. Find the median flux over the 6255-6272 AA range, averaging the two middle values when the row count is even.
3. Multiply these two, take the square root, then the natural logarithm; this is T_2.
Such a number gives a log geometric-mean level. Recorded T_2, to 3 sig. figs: 2.53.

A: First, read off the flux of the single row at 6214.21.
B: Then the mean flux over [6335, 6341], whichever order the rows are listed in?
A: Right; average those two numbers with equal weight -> 12.5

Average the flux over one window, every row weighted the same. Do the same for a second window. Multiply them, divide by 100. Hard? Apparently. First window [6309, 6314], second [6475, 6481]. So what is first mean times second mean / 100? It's 1.48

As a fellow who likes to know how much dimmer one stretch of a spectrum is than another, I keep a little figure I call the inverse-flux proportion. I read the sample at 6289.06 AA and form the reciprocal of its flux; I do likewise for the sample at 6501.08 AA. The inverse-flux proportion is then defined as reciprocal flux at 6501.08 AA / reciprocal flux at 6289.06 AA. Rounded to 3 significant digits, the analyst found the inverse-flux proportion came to 1.07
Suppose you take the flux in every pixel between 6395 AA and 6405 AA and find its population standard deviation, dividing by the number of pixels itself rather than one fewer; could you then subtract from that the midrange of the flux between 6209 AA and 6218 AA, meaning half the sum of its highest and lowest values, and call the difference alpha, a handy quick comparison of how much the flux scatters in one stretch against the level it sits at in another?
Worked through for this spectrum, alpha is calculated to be -12.2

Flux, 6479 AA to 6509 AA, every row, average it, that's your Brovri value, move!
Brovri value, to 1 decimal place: 11.7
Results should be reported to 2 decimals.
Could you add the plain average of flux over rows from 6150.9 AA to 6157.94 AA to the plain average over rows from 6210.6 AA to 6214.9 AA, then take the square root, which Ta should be 5.02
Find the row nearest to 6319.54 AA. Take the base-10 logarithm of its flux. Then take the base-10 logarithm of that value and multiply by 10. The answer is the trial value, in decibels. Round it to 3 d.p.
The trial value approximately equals 0.331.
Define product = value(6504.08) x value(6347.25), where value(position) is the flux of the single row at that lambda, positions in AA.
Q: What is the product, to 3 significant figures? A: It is 149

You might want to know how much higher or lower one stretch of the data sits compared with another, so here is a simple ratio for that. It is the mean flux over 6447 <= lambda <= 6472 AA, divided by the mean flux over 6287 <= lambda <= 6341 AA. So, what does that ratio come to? 0.96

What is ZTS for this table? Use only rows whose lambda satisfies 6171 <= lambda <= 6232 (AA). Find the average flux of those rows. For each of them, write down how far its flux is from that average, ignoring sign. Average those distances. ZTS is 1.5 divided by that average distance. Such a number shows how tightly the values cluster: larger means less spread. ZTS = 7.5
